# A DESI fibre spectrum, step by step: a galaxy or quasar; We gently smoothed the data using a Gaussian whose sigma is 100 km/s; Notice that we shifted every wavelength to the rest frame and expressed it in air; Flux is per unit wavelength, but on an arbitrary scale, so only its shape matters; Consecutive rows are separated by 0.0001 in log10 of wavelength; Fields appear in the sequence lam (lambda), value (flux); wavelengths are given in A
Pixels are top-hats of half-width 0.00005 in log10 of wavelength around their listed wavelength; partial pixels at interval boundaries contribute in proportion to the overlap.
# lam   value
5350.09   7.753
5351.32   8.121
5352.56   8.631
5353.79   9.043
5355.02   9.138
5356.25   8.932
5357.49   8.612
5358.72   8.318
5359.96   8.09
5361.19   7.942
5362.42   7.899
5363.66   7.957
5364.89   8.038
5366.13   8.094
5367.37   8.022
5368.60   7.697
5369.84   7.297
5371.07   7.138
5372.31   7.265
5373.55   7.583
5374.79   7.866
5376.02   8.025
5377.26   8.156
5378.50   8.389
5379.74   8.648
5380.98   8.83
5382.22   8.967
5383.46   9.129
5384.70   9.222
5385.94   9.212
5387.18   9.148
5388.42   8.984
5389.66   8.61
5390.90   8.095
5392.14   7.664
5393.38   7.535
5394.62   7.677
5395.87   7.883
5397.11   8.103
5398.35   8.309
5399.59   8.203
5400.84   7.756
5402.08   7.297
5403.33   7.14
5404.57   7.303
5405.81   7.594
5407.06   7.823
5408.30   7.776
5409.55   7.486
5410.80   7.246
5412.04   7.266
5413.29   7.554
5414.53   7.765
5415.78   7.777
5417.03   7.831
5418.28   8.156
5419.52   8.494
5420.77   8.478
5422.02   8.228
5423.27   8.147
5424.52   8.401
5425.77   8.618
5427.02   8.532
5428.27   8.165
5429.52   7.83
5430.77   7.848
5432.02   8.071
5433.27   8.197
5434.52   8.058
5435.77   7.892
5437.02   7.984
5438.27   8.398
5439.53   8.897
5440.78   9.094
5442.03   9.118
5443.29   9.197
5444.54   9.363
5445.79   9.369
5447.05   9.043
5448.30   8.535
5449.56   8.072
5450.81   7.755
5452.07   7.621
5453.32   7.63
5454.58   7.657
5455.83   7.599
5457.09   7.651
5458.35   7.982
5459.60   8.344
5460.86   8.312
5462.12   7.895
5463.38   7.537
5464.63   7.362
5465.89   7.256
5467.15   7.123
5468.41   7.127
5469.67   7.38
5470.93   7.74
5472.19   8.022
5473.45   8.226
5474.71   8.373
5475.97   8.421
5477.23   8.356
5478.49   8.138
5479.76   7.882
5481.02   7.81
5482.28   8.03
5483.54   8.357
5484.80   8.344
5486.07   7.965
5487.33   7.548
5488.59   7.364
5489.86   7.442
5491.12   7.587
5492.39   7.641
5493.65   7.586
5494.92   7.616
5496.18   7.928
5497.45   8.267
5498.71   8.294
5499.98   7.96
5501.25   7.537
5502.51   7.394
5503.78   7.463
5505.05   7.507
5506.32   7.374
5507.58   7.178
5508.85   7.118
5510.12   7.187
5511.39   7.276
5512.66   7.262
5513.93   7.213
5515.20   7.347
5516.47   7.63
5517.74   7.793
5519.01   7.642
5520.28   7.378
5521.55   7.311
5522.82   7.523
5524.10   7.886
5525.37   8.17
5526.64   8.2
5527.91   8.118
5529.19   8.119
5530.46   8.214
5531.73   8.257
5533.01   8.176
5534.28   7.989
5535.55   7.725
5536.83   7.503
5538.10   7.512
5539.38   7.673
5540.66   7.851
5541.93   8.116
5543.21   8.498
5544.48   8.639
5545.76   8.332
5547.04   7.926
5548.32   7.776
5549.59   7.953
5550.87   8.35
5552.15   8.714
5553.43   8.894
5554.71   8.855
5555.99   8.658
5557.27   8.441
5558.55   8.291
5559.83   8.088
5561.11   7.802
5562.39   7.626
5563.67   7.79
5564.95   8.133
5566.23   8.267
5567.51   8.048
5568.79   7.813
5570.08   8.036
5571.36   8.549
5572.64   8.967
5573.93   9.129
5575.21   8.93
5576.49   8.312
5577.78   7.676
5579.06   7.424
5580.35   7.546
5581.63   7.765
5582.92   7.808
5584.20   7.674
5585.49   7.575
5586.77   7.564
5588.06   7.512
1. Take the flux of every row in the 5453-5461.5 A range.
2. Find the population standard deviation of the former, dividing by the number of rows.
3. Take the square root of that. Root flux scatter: 0.6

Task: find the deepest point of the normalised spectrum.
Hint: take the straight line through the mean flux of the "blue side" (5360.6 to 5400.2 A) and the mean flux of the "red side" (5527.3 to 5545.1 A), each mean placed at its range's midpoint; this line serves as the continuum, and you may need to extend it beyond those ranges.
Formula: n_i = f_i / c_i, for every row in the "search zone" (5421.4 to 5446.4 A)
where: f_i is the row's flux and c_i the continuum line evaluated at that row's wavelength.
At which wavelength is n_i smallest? 5429.52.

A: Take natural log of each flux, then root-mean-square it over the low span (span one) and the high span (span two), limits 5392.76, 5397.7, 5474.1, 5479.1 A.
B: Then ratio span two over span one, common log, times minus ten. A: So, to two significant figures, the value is -0.14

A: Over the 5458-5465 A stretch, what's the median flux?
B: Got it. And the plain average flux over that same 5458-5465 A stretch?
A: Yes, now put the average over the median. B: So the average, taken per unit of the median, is 1.00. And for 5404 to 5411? 1.00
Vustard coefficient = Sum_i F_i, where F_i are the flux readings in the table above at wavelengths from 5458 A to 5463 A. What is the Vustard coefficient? 32.5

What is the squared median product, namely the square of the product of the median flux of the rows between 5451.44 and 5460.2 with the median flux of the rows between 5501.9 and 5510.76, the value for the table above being 3183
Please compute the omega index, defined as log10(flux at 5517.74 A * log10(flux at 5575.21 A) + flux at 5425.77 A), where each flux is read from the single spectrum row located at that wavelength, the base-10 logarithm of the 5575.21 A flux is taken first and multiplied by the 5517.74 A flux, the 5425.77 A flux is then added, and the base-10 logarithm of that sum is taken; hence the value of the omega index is 1.20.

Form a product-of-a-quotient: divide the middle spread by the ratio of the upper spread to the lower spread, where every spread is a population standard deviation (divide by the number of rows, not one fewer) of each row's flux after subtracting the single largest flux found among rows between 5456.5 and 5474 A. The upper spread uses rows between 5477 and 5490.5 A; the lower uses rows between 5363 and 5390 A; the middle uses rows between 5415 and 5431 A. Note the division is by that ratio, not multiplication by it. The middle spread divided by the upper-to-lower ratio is 0.54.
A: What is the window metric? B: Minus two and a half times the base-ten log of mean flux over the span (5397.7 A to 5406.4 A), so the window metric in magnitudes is -2.21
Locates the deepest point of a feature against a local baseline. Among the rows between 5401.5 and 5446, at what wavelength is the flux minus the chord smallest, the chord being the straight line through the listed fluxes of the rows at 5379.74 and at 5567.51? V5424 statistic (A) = 5403.33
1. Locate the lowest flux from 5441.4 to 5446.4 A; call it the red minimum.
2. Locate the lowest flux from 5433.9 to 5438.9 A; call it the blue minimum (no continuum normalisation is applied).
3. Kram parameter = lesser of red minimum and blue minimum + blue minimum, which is 15.8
